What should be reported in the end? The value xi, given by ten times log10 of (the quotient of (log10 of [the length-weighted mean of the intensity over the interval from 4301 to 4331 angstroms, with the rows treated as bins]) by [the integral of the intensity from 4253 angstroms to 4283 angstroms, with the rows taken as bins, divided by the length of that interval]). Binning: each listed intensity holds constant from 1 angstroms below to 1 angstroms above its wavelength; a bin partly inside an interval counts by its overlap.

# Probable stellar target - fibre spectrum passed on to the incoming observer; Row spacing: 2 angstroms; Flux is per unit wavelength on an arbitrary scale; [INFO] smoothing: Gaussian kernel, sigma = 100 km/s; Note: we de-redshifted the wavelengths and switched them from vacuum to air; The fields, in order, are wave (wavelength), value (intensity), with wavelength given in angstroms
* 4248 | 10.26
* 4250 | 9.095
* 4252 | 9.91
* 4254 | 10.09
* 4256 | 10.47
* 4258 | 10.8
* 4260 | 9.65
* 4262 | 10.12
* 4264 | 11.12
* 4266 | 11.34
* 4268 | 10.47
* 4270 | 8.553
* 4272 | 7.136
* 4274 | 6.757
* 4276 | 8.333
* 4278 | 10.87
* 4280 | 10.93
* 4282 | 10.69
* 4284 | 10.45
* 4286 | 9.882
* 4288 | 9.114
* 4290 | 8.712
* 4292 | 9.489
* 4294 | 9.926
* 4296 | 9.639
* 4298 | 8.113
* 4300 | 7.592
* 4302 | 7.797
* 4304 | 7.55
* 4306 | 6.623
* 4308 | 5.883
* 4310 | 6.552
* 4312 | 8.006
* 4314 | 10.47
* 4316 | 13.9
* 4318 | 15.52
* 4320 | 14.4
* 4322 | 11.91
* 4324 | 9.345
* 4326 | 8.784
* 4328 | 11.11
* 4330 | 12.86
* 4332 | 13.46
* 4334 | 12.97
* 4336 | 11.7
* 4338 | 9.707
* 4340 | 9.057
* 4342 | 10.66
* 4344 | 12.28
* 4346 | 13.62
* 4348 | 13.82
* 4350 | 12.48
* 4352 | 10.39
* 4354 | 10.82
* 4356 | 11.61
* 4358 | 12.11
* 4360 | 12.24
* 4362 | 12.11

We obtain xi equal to -9.9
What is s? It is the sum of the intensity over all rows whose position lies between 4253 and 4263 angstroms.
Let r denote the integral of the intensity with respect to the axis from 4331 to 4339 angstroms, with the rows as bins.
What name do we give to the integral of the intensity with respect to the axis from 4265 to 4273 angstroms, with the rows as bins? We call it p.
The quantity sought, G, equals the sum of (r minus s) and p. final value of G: 120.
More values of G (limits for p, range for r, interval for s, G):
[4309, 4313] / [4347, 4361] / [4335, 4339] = 175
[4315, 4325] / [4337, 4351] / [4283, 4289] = 264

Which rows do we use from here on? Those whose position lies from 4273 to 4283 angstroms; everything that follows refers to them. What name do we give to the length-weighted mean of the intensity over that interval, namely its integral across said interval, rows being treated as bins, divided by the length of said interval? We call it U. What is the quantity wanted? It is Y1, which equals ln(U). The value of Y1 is 2.25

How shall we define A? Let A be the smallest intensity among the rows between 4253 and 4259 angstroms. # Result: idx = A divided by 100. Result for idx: 0.101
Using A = 10.09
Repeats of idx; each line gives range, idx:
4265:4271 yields 0.086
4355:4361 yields 0.116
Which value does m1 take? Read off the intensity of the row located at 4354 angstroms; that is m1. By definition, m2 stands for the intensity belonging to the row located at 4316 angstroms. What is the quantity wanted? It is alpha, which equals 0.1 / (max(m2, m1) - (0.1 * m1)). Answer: 0.0078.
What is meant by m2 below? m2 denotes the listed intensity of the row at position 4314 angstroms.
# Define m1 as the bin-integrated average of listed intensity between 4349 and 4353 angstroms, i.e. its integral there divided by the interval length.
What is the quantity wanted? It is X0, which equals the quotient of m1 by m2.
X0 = 1.1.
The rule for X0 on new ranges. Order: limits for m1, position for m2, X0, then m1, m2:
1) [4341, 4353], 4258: 1.1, 12.2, 10.8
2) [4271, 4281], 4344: 0.7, 8.8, 12.28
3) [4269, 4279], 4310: 1.3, 8.3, 6.552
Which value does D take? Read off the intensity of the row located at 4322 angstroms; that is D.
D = 11.91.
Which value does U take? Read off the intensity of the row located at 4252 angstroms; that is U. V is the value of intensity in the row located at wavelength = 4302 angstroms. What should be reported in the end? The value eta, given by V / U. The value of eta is 0.79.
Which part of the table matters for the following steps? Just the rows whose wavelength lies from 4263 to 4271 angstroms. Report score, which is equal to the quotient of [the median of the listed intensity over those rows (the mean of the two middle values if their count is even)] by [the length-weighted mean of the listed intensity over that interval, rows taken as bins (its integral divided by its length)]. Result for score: 1.04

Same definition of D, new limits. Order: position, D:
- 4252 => 9.91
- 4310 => 6.552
